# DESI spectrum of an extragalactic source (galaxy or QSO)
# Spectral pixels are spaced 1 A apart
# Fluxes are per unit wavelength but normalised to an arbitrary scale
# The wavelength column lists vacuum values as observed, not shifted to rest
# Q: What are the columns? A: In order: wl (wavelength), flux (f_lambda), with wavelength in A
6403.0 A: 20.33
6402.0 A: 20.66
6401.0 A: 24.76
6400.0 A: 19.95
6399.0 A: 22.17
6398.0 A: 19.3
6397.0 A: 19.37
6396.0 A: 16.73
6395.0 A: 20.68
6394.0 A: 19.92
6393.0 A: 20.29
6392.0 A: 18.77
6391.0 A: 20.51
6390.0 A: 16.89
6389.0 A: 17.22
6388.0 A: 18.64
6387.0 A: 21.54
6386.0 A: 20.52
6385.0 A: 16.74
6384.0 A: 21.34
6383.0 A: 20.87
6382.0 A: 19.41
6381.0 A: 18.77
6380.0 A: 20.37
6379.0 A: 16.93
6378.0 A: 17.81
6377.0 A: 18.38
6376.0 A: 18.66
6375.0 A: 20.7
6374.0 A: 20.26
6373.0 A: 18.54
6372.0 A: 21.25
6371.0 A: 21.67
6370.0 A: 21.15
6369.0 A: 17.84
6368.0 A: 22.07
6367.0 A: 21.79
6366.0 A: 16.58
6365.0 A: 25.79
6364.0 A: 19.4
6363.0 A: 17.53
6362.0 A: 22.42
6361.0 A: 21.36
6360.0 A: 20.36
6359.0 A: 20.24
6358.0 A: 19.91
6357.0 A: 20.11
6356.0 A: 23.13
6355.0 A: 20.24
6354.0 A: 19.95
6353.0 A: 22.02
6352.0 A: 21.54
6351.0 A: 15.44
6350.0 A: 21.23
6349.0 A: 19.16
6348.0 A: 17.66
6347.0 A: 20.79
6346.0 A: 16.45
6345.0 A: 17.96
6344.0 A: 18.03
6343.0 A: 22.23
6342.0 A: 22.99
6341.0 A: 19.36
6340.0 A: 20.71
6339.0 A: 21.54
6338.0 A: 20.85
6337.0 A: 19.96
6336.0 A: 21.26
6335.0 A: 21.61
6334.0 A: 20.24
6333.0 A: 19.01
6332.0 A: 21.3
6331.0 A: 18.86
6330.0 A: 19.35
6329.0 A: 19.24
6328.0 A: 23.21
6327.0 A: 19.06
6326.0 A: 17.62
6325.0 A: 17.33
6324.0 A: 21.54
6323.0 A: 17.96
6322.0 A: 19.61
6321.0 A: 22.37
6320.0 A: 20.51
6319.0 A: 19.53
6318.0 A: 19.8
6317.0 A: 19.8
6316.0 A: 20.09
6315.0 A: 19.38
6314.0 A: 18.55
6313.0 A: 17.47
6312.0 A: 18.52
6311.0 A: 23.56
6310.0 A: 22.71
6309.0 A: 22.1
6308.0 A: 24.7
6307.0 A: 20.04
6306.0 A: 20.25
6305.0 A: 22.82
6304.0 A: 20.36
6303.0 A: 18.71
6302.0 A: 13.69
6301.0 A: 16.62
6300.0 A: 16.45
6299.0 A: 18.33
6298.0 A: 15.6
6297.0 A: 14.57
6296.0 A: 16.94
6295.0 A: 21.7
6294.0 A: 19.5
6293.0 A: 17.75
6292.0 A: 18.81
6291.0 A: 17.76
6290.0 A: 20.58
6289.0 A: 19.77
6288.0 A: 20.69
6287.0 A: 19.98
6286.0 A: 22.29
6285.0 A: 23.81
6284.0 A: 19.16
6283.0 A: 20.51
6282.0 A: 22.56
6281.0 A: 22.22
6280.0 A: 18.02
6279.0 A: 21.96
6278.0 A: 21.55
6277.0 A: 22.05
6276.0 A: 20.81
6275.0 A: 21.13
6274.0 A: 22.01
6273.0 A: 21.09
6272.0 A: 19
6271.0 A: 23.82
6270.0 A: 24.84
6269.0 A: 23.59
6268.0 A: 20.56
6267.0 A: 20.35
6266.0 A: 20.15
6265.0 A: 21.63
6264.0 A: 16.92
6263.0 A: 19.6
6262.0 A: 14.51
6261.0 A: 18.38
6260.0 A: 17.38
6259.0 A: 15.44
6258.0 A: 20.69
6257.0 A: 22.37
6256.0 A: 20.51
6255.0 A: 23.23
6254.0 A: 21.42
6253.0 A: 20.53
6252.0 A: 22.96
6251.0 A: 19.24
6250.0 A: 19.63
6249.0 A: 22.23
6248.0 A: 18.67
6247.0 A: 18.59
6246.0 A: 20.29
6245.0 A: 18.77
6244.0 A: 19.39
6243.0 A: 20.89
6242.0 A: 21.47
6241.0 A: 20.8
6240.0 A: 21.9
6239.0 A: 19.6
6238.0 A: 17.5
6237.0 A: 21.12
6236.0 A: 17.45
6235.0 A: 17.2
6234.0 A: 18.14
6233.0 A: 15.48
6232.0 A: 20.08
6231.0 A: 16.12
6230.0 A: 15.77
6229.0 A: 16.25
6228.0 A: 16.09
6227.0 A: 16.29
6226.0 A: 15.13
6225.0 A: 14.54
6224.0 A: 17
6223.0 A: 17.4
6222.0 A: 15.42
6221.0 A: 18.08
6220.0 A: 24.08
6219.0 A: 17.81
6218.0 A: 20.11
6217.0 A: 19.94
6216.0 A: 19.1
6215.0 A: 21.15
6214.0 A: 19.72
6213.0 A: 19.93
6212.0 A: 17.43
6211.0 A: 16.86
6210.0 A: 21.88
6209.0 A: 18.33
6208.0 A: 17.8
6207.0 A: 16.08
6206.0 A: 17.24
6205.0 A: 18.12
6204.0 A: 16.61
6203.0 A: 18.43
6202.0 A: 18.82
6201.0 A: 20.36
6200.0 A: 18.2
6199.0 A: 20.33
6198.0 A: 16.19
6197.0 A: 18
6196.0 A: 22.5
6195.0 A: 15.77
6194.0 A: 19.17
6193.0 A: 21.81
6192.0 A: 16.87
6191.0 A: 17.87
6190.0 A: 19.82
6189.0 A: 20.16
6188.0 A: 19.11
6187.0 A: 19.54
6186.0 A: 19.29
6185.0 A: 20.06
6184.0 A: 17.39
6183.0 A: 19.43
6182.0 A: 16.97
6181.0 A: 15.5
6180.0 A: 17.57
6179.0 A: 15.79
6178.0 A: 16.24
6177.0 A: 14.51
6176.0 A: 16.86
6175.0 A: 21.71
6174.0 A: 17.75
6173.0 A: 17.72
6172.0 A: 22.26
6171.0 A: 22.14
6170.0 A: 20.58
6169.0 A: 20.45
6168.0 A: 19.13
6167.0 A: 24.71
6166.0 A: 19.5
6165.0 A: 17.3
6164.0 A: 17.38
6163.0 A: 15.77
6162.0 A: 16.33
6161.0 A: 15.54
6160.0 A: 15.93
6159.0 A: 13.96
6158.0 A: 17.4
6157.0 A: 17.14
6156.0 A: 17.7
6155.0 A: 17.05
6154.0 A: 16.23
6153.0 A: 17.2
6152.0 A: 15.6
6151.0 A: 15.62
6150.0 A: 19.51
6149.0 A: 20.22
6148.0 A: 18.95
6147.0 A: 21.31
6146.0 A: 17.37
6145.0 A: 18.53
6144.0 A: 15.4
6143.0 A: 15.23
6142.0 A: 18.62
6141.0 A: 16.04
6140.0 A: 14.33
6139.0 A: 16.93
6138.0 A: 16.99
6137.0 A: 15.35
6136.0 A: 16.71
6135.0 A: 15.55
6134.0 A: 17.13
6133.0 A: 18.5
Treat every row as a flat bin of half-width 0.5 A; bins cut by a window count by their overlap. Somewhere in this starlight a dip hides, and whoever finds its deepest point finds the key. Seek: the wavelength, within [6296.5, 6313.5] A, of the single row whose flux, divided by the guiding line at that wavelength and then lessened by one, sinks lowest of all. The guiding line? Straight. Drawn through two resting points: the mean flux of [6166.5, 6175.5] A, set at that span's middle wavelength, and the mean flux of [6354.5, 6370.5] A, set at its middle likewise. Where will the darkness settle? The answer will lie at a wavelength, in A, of 6302.0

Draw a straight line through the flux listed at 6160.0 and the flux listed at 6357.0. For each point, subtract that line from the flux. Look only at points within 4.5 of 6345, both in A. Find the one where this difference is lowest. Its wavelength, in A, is 6346.0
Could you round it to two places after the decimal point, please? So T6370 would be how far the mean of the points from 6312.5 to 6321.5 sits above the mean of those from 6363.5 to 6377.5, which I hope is -0.57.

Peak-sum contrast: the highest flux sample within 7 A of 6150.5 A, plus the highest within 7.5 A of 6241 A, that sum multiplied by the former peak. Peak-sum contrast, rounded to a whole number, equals 921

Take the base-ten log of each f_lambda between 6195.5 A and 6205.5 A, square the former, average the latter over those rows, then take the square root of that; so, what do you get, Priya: 1.27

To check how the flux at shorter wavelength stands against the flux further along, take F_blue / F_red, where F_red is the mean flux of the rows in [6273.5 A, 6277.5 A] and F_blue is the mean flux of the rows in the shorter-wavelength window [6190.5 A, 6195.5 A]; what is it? 0.85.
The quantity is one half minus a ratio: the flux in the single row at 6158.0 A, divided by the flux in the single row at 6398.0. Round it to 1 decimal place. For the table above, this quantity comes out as -0.4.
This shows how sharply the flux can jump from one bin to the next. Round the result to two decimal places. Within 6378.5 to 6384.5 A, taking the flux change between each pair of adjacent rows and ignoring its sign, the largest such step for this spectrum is 3.44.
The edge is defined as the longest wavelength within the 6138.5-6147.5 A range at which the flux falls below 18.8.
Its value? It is 6146.0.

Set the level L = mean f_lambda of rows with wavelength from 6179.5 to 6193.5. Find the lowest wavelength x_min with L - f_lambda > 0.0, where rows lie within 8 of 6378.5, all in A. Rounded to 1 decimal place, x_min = 6373.0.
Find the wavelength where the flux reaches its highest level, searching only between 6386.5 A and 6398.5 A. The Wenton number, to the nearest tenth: 6387.0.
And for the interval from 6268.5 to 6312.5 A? 6270.0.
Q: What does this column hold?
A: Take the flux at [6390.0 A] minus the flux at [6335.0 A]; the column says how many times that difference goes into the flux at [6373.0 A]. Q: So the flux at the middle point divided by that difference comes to -4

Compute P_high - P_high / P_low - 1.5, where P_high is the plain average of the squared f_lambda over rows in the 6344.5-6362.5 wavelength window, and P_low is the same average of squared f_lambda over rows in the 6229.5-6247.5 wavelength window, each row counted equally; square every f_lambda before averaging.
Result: 401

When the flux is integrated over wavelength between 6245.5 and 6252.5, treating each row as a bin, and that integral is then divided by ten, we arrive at 14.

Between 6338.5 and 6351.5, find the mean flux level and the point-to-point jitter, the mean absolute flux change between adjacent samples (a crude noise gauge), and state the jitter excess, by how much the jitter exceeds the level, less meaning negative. -17.1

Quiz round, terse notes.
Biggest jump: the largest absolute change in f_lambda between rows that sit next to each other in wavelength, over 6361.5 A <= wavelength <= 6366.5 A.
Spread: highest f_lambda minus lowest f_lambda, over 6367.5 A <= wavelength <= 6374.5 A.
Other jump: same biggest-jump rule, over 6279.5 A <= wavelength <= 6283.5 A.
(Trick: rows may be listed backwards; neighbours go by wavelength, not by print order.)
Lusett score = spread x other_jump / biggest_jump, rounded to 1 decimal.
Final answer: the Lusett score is 1.9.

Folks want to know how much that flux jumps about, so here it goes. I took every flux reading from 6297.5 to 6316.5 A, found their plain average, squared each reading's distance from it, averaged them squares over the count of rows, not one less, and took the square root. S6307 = 2.79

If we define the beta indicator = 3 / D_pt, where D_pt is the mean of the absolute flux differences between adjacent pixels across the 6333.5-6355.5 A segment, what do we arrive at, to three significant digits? 1.47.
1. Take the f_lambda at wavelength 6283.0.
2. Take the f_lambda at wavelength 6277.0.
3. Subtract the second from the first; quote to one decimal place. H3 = -1.5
